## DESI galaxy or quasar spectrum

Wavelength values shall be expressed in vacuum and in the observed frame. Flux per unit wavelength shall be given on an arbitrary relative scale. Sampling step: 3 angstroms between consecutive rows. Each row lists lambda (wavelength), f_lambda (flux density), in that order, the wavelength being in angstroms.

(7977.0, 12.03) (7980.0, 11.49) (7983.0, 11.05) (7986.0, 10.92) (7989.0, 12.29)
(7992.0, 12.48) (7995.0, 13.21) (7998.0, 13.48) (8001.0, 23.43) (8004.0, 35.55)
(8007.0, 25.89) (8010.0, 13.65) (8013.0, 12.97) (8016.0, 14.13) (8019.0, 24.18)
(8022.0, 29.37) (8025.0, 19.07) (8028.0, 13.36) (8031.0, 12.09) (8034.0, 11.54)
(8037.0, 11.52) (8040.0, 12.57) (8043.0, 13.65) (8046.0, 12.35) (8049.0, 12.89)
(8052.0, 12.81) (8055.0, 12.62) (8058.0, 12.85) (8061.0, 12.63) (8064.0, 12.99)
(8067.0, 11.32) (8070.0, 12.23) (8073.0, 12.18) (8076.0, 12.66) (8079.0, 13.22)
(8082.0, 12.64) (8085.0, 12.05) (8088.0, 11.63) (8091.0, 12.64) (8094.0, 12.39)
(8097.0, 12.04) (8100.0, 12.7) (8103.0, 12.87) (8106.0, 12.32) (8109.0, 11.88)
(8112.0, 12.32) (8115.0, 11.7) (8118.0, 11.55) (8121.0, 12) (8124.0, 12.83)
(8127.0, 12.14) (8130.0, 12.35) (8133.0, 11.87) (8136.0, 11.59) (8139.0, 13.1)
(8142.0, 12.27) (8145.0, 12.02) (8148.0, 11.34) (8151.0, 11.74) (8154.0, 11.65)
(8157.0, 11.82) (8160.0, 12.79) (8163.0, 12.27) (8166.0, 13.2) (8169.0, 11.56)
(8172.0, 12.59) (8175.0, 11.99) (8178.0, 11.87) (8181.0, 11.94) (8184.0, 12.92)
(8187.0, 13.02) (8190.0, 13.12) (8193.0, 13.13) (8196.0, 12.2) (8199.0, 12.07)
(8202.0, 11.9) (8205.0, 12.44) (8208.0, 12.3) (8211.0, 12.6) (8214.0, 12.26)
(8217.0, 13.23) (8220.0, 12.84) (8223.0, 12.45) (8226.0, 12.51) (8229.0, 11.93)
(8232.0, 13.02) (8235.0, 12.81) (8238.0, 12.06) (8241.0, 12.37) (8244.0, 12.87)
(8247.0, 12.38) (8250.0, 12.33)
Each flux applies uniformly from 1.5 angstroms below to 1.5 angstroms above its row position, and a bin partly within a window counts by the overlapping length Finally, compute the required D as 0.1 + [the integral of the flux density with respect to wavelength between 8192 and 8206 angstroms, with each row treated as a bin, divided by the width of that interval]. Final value 12.4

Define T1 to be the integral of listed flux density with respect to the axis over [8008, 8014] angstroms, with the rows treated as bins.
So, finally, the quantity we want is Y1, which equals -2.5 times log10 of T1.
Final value -4.84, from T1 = 86.3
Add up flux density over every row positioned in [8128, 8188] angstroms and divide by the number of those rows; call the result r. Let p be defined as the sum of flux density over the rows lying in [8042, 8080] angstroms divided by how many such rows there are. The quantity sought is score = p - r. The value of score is 0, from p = 12.6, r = 12.2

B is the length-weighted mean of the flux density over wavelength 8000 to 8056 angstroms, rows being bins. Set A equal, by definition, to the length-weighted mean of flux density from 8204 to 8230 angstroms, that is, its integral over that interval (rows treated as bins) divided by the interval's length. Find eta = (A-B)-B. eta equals -21.5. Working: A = 12.5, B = 17.02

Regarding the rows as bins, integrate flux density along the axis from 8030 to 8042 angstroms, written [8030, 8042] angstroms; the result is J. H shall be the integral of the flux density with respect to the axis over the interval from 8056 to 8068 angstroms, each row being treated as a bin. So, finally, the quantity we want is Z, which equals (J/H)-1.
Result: 0.0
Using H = 150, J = 144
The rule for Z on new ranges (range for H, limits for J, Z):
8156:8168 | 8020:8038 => 1.0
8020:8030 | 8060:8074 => -0.2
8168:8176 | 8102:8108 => -0.2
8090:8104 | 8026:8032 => -0.5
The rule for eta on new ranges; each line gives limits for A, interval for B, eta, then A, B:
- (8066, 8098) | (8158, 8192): -12.7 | 12.3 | 12.48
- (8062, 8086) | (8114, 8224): -12.2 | 12.4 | 12.29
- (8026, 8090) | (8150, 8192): -12.2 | 12.5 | 12.34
